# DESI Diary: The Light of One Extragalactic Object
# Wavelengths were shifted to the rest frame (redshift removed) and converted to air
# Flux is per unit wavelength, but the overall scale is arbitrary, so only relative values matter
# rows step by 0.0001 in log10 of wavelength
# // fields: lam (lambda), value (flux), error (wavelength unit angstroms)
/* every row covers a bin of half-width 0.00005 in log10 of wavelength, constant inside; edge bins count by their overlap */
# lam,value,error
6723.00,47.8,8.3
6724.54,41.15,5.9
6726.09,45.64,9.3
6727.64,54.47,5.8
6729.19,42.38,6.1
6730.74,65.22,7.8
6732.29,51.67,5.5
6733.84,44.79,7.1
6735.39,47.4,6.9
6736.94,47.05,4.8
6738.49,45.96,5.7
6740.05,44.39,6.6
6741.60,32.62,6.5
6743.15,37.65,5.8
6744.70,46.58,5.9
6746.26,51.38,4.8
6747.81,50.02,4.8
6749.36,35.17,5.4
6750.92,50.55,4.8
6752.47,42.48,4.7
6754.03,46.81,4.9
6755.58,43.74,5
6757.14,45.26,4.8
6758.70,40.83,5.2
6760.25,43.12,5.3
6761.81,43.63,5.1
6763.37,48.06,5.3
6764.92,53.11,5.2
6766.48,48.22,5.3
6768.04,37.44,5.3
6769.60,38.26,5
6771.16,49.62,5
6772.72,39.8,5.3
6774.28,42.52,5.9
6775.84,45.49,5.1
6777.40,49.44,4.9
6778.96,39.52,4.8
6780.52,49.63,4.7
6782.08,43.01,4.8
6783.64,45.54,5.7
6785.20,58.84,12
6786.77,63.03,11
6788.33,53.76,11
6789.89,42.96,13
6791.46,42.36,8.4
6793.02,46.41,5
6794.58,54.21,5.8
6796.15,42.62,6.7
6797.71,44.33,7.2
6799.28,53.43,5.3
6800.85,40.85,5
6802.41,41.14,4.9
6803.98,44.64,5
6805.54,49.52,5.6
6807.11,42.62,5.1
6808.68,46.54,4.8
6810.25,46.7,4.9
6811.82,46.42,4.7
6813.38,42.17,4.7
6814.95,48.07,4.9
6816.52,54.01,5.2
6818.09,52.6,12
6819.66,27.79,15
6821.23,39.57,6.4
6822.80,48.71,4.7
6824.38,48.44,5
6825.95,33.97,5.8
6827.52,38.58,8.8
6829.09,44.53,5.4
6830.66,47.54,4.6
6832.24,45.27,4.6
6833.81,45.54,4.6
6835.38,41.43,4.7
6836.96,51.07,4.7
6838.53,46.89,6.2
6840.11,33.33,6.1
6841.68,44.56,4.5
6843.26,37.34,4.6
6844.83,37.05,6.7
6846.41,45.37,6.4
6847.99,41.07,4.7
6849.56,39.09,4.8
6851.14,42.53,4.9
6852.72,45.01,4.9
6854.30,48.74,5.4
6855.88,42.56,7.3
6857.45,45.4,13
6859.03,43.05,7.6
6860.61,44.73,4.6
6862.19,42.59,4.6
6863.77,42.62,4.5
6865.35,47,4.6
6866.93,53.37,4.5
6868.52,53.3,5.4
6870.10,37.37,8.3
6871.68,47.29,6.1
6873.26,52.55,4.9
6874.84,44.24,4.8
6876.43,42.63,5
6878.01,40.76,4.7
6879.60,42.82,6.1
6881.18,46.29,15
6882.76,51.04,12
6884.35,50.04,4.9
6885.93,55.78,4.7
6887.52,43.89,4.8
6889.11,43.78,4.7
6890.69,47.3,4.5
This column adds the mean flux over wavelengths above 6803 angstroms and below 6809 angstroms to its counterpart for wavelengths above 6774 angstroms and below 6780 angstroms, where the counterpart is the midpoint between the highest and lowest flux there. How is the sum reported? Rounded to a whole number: 90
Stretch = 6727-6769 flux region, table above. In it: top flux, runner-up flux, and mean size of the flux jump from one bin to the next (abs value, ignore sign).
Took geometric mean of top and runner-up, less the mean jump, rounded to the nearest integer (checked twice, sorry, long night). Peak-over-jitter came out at 53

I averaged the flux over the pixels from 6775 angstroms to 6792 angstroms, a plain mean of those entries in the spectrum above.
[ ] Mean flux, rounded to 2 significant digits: 49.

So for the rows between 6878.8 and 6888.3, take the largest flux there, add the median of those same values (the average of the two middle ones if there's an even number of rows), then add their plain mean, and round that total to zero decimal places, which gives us 152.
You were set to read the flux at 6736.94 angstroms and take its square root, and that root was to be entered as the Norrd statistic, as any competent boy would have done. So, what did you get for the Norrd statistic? 6.86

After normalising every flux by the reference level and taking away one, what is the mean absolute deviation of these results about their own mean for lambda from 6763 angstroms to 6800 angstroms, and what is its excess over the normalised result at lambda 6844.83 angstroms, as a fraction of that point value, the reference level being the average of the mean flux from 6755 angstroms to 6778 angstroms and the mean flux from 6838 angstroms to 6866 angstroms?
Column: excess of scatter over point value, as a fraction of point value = -1.8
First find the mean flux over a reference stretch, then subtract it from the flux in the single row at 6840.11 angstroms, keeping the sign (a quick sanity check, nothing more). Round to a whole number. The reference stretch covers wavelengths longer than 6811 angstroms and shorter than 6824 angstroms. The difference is -12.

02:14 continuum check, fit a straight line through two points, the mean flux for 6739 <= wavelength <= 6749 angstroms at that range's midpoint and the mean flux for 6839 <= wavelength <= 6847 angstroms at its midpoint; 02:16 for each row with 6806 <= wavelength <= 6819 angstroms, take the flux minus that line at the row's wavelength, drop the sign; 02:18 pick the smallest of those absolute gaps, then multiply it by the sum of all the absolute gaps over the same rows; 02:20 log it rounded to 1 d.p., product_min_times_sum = 71.5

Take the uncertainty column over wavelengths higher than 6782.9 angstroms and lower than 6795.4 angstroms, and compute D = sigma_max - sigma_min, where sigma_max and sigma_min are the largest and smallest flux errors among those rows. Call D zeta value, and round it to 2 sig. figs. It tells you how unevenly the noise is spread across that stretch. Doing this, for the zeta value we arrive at 8.0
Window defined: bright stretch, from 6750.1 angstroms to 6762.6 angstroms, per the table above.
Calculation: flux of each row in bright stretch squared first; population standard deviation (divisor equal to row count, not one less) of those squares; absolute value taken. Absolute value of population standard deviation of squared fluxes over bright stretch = 258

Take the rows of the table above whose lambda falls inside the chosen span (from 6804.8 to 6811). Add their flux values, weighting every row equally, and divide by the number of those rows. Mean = 46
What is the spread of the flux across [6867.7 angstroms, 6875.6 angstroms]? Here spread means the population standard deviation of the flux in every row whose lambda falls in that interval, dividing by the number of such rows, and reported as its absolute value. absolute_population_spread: 5.8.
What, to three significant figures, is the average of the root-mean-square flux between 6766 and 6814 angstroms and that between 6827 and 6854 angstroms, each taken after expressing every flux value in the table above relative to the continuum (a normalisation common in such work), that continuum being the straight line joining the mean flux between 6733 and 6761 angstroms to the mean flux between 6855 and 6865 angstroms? 1.02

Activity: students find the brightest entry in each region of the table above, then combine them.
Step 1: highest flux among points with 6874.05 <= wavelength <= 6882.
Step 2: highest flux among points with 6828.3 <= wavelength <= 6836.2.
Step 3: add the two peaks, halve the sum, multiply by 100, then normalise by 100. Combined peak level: 47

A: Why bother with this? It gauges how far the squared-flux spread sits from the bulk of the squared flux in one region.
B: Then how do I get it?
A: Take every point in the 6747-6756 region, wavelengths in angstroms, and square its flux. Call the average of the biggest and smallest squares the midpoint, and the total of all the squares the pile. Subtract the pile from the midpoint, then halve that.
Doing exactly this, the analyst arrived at -5154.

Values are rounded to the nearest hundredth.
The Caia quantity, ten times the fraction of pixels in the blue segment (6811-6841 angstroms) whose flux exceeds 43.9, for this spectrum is 6.32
